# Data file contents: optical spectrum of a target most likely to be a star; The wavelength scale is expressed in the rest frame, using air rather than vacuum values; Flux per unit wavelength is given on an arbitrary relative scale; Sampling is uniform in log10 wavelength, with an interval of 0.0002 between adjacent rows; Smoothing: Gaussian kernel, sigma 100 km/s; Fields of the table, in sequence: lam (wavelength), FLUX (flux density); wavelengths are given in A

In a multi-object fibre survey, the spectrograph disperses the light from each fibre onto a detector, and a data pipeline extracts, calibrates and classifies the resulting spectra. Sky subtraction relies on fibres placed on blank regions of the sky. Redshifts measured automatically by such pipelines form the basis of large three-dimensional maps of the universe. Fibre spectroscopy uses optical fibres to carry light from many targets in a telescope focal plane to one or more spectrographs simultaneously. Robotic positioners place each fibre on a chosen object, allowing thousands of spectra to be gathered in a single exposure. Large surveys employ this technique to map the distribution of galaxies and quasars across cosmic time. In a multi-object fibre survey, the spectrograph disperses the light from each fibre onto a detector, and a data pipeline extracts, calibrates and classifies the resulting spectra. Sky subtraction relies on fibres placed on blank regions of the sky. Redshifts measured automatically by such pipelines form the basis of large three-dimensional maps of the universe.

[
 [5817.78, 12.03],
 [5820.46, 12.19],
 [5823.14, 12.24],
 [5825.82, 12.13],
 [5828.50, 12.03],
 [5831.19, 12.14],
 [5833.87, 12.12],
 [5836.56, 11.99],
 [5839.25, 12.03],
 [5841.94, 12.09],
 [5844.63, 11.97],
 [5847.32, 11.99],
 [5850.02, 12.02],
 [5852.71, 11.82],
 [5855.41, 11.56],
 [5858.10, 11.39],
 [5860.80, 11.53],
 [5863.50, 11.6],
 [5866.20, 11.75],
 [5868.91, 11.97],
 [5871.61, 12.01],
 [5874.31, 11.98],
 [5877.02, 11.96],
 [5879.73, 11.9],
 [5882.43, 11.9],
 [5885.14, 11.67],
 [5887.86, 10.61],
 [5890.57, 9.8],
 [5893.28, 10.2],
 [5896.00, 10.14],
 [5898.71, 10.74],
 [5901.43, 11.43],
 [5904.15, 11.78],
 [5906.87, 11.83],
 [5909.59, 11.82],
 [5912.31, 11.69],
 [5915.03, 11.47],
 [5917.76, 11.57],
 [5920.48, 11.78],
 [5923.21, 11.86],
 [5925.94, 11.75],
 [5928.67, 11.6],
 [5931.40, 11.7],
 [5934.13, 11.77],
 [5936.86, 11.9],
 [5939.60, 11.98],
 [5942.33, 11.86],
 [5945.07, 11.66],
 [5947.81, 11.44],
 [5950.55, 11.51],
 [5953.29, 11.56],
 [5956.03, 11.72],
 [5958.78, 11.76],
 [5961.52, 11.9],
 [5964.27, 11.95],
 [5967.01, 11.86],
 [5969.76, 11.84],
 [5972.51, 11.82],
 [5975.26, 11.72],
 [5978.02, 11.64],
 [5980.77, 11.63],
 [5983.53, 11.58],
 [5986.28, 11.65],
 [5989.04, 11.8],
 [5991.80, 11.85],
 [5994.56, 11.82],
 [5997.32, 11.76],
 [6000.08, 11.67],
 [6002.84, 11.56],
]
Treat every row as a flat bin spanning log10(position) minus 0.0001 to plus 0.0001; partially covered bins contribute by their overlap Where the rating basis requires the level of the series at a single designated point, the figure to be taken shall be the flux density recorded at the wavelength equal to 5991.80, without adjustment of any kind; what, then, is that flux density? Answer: 11.85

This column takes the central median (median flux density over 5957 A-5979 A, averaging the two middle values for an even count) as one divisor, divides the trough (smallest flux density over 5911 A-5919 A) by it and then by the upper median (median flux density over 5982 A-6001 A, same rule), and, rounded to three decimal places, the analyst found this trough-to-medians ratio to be 0.082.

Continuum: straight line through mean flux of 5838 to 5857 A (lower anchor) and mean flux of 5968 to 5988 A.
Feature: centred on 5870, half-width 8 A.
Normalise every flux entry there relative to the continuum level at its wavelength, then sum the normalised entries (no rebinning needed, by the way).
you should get 6.00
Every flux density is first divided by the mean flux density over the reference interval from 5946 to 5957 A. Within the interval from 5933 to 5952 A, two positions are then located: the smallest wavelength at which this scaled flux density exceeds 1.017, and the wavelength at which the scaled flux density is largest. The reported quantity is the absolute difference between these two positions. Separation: 5.5 A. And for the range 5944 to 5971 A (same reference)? 5.5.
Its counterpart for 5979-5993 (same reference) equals 2.8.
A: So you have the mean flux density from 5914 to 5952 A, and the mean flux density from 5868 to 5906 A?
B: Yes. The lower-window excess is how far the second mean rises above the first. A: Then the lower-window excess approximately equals -0.41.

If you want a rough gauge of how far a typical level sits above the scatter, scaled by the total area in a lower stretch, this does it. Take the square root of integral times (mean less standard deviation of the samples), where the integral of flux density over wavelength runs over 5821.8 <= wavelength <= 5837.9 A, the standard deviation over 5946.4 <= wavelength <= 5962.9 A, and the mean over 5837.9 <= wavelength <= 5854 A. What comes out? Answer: 48.0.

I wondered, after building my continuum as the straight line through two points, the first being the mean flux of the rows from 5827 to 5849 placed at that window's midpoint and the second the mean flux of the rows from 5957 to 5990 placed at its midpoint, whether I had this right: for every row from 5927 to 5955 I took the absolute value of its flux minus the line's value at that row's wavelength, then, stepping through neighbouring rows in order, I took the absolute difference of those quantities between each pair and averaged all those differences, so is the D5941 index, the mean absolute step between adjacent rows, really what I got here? 0.10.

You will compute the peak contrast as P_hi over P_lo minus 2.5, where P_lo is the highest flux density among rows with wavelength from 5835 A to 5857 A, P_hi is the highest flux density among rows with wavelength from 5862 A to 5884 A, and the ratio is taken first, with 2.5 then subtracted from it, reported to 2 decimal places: -1.51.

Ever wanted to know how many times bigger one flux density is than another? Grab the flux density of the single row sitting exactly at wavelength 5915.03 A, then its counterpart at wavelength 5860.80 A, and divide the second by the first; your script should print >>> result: 1.01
